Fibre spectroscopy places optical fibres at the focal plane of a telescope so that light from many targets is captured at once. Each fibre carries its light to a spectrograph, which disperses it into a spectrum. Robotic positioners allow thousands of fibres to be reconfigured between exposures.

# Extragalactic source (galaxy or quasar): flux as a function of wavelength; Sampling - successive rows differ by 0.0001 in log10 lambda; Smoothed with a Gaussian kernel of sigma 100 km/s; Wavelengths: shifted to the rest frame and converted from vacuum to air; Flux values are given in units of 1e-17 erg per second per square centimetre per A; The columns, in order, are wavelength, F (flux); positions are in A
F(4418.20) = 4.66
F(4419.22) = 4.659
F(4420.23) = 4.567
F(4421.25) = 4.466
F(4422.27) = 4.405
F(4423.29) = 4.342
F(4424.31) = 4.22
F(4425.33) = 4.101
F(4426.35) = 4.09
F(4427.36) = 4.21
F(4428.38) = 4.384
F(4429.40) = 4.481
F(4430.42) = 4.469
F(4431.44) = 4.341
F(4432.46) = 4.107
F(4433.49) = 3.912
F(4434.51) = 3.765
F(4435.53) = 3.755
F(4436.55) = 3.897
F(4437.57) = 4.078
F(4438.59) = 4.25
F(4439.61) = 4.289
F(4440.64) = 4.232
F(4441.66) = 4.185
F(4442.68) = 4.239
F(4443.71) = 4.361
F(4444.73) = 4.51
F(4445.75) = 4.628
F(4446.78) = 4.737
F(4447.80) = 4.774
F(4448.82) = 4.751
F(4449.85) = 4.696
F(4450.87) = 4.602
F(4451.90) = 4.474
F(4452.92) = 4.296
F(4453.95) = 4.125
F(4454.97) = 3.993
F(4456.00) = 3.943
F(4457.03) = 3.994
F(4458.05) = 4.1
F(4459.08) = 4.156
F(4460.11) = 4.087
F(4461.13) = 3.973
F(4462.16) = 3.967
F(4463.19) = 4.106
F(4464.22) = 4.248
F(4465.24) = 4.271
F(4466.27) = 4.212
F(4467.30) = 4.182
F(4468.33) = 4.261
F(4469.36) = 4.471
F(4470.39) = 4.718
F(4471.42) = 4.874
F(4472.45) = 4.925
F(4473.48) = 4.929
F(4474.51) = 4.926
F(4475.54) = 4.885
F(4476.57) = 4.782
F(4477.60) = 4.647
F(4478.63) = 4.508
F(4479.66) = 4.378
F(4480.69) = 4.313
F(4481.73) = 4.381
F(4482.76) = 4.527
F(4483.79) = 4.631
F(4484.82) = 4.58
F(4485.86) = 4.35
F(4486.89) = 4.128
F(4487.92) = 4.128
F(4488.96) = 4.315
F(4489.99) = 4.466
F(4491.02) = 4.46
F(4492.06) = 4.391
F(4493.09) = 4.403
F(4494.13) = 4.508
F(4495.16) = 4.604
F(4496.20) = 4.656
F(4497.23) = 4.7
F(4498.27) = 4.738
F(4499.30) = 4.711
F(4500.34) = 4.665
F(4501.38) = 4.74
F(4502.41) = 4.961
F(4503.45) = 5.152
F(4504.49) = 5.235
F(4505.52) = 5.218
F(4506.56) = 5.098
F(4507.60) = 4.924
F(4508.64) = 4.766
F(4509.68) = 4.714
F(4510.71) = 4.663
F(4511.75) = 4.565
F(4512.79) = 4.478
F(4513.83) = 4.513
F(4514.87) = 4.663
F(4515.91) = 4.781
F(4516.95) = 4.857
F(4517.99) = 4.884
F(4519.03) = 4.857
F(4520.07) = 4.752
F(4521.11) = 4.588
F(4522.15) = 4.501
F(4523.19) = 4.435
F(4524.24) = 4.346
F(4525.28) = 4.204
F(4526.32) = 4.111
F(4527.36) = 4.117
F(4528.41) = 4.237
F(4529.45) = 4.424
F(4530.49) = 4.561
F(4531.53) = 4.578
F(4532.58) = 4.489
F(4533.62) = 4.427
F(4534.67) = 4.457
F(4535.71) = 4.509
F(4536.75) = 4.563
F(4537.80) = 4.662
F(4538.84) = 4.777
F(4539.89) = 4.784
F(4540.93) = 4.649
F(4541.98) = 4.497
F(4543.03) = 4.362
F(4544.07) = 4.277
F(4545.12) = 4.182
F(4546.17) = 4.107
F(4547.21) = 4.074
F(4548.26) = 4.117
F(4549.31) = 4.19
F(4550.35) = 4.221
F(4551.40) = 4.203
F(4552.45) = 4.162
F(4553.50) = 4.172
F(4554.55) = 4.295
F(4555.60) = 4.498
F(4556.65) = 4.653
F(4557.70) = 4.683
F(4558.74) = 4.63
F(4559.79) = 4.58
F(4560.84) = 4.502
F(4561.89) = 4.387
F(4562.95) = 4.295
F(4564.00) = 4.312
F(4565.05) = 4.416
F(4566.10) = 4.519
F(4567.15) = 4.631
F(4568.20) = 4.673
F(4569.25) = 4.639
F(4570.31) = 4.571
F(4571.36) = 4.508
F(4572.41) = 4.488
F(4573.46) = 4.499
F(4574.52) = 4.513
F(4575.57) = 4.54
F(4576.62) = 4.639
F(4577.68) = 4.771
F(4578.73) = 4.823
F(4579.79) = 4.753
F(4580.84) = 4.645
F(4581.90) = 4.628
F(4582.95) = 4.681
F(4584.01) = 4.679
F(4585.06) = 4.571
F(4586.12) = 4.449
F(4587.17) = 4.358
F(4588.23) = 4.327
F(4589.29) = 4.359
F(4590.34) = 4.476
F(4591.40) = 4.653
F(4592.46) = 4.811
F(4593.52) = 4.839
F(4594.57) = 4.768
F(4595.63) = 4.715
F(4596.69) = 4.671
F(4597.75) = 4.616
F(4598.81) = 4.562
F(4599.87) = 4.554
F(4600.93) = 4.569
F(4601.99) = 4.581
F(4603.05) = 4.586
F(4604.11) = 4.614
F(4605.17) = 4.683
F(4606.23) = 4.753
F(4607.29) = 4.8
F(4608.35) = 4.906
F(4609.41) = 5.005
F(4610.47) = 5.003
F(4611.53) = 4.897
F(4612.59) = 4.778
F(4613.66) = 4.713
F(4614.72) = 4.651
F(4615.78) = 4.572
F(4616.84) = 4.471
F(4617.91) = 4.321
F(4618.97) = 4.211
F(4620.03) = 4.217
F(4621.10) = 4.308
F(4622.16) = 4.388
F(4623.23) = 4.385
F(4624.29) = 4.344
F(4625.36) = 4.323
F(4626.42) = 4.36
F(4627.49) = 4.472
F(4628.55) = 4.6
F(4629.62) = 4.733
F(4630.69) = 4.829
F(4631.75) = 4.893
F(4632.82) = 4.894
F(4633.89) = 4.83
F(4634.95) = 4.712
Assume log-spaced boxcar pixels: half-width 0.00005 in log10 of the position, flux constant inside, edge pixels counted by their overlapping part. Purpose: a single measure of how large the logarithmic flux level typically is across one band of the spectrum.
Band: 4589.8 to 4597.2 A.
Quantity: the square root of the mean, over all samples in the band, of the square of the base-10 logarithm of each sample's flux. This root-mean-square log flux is 0.672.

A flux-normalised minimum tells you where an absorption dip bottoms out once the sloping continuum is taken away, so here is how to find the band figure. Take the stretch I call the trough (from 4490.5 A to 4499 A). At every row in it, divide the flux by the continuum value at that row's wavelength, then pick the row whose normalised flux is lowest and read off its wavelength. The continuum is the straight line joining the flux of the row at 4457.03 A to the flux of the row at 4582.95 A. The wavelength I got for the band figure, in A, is 4492.06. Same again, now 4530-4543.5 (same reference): 4543.03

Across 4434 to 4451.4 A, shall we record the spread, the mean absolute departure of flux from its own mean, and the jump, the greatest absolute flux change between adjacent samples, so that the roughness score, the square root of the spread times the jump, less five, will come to -4.78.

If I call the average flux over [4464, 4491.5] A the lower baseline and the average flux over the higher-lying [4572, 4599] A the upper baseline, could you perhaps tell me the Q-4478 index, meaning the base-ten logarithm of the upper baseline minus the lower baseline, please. -1.0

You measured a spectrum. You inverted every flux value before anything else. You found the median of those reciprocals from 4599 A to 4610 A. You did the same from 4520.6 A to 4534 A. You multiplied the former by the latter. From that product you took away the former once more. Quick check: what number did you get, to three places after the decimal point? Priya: -0.167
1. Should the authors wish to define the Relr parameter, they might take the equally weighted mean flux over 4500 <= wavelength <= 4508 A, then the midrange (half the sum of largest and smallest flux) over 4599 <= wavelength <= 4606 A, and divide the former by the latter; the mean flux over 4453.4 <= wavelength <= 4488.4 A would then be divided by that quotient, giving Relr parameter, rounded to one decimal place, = 4.0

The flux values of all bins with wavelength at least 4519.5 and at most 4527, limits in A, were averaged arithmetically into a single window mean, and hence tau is 4.42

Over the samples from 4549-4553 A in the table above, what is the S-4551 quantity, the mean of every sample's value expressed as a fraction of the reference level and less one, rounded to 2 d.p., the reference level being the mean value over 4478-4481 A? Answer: -0.05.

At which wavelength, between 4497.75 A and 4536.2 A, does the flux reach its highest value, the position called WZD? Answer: 4504.49 A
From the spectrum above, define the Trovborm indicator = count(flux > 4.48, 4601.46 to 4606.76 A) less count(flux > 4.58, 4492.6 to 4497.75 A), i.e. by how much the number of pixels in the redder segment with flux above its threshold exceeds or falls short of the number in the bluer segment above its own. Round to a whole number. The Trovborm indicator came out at 2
